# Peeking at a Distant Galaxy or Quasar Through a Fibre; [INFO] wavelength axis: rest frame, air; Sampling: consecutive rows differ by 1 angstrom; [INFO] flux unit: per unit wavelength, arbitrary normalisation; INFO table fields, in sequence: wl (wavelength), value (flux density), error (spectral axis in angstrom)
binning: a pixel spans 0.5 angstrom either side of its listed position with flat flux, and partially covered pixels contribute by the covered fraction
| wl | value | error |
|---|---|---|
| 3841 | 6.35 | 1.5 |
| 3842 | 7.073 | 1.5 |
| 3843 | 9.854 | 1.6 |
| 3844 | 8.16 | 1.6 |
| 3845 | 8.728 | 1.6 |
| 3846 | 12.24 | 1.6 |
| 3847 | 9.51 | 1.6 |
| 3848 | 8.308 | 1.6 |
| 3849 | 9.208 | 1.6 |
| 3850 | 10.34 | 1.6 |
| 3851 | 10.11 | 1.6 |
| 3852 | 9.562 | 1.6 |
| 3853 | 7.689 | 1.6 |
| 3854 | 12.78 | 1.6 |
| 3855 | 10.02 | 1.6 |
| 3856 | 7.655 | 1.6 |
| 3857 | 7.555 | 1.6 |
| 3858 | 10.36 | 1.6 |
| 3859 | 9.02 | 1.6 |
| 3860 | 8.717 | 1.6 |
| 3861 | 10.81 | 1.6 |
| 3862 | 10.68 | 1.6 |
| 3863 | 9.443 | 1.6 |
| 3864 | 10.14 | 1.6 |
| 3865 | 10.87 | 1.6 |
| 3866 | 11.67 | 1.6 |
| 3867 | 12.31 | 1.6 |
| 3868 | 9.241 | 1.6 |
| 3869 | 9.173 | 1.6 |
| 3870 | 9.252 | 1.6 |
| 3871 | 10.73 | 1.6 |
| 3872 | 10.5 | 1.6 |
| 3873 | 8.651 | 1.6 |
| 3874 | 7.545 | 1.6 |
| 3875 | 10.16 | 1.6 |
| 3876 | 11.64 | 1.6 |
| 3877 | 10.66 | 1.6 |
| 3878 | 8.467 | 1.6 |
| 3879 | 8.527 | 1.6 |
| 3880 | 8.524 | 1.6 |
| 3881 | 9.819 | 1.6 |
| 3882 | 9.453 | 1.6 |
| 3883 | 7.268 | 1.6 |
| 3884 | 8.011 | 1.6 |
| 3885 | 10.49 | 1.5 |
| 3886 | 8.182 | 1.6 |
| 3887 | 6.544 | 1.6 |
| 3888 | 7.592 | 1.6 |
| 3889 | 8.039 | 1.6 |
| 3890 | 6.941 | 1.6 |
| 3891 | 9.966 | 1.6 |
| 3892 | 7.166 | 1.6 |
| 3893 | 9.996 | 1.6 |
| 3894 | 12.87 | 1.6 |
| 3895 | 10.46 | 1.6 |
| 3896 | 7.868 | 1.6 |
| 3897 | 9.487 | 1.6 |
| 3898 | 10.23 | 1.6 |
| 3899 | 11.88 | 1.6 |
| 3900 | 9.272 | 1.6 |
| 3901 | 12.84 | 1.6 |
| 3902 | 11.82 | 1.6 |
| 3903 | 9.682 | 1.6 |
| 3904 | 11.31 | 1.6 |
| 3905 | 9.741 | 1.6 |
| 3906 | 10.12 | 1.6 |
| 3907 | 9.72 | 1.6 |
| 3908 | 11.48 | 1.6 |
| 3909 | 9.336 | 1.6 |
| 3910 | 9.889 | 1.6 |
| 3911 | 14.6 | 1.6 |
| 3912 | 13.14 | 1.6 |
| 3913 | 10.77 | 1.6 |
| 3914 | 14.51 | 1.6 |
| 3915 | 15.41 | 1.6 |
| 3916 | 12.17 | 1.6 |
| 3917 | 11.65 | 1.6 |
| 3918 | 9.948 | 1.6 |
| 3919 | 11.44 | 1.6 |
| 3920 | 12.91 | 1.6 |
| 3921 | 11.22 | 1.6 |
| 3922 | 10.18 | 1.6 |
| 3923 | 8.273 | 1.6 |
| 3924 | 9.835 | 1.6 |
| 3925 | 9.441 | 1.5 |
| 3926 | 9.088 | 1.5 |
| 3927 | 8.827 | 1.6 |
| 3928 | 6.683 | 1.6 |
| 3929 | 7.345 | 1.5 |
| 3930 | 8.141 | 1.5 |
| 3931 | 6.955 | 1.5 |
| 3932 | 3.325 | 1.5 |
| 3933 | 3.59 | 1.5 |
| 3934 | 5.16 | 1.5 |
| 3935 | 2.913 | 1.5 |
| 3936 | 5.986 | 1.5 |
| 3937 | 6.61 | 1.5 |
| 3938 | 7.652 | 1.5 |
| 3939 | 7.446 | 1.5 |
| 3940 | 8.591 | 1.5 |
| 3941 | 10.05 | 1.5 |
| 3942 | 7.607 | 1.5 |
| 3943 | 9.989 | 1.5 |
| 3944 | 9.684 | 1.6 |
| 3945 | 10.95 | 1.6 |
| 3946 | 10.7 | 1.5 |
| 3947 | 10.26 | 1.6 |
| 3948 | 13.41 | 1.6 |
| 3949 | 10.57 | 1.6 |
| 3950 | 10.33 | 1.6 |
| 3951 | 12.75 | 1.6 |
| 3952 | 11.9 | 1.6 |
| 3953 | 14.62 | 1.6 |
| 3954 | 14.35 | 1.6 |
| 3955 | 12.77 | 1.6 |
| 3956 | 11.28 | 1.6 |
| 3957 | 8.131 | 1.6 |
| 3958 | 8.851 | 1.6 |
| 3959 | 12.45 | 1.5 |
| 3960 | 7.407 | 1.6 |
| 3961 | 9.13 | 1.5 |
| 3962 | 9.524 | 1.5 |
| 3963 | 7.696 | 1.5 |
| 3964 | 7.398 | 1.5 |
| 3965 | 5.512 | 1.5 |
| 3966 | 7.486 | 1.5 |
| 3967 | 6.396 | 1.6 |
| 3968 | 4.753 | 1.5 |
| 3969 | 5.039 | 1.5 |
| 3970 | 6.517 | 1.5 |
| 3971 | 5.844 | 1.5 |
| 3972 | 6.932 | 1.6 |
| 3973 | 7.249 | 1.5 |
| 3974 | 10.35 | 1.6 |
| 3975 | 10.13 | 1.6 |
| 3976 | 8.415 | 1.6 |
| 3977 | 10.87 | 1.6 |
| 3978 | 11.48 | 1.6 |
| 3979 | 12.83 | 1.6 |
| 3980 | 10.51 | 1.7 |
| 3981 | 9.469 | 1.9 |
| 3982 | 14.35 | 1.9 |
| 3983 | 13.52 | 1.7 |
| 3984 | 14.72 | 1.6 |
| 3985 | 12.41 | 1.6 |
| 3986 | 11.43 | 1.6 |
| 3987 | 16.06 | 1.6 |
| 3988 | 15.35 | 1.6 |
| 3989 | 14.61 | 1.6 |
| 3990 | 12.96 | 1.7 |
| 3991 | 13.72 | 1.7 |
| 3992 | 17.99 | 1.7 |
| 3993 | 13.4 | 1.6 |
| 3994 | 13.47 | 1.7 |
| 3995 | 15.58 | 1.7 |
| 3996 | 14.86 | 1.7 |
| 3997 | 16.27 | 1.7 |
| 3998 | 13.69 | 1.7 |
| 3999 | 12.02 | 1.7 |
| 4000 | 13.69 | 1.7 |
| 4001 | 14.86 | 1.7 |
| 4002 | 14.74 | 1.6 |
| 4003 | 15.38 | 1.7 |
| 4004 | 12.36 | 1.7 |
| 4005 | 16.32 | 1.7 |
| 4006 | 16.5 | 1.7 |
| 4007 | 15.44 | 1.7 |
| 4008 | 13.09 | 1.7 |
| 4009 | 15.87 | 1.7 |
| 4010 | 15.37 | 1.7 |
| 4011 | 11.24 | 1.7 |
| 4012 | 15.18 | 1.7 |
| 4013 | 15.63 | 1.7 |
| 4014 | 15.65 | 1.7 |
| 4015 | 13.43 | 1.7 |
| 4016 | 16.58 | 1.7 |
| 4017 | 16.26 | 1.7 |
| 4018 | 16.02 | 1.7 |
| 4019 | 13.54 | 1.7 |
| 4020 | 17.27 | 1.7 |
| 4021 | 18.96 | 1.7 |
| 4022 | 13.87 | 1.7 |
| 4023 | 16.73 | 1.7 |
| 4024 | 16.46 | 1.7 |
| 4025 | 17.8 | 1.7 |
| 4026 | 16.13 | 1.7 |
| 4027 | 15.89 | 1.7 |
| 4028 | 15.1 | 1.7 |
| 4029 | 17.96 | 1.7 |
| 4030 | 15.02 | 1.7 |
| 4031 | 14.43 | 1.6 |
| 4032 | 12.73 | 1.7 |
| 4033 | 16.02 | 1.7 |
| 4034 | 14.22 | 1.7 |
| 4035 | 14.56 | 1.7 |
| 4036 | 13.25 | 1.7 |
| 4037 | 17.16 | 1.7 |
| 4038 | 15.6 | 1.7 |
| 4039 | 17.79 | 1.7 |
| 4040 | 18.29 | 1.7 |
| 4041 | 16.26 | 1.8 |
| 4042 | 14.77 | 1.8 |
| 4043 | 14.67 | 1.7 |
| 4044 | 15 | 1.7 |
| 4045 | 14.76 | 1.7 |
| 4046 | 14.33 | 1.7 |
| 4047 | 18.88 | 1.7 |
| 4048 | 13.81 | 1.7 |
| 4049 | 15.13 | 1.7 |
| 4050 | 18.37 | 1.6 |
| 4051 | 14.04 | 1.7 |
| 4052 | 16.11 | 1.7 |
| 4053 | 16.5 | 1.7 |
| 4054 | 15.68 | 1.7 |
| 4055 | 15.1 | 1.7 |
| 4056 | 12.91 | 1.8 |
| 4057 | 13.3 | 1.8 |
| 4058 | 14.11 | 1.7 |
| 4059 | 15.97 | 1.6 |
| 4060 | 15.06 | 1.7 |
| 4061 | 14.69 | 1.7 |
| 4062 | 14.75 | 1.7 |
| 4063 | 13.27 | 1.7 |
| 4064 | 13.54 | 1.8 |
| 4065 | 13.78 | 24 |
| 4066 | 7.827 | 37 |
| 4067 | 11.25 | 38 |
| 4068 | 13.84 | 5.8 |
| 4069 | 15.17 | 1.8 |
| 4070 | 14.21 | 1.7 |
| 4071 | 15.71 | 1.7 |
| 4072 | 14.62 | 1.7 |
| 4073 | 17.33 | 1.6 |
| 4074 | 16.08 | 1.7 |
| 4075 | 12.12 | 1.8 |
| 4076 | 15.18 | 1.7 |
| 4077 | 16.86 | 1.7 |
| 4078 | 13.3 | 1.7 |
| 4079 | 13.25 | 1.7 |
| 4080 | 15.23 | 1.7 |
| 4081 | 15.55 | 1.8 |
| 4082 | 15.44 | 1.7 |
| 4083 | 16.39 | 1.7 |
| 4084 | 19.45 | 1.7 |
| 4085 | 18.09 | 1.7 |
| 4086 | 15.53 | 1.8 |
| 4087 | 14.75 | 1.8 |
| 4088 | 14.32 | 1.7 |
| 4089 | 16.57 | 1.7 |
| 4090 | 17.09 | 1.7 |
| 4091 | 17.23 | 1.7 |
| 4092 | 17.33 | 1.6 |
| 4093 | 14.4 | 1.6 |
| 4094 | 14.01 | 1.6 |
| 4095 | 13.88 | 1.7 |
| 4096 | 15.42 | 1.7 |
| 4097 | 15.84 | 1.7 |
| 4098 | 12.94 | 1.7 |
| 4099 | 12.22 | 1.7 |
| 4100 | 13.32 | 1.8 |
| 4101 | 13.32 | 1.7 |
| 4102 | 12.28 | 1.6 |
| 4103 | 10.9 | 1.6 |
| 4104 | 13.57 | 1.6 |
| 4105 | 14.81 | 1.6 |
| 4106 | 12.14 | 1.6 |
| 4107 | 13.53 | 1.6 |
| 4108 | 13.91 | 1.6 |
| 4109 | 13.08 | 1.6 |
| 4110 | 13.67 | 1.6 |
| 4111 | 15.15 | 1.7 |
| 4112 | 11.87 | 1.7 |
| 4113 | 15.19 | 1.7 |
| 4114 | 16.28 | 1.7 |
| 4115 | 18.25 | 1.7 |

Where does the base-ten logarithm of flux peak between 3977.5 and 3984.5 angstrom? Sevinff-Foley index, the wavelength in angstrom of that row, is 3984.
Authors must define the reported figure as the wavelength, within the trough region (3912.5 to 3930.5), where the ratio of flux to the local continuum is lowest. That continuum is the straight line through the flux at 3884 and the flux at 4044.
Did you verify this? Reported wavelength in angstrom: 3928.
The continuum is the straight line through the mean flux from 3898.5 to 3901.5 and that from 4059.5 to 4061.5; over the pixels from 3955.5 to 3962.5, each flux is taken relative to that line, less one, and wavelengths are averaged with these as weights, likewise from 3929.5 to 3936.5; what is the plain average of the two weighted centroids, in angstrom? 3946.3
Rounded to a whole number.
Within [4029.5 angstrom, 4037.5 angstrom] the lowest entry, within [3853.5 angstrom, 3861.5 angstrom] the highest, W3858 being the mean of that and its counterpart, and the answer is 13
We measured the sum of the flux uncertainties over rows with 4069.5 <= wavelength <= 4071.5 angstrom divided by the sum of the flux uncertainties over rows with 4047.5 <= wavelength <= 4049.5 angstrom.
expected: 1.00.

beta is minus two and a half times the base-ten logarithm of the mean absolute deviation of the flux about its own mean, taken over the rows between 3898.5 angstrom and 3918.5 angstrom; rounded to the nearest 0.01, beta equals -0.43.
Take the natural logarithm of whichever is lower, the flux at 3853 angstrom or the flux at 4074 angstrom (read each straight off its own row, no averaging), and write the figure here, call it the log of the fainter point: 2.04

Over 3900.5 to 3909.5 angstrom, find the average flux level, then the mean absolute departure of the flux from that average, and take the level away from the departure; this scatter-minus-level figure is -9.6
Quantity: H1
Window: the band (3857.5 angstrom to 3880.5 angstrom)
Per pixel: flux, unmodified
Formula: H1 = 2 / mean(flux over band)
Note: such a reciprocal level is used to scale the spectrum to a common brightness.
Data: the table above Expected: 0.203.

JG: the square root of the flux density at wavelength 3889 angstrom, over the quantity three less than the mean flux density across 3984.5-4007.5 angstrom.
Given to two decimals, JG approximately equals 0.25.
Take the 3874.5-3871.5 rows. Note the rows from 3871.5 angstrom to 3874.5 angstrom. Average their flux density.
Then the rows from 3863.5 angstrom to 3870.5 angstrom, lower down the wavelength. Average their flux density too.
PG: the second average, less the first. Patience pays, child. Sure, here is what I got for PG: 1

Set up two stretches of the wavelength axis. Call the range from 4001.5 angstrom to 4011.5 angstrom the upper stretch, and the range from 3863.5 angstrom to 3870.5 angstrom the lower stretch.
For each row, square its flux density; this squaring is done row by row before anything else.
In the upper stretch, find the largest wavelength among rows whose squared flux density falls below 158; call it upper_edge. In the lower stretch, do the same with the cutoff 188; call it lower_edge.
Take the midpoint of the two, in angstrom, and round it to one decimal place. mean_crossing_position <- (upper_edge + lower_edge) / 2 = 3940.5 angstrom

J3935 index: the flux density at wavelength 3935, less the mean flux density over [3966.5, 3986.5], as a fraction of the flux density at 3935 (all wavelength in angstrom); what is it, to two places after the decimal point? -2.32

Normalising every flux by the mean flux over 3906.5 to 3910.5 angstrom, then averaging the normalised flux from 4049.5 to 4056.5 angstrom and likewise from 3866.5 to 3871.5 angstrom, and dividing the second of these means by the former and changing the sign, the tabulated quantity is -0.65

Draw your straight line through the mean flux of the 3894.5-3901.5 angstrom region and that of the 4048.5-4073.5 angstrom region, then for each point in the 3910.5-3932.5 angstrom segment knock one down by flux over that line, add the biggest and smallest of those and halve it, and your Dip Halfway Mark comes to 0.13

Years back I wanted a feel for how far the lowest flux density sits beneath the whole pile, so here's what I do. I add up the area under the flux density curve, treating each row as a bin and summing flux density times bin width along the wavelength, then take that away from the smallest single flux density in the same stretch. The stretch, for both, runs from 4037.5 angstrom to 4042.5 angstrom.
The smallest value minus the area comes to -68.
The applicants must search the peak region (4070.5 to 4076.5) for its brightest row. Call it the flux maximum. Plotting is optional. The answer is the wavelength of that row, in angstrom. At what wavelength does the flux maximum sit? 4073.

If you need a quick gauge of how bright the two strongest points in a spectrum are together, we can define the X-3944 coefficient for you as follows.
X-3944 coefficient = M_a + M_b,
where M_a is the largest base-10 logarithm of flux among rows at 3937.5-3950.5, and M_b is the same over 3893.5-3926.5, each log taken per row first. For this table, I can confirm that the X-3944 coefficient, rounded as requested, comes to 2.32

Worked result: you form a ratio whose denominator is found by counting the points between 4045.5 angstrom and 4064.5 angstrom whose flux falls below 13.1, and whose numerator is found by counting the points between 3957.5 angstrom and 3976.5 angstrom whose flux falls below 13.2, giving 19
